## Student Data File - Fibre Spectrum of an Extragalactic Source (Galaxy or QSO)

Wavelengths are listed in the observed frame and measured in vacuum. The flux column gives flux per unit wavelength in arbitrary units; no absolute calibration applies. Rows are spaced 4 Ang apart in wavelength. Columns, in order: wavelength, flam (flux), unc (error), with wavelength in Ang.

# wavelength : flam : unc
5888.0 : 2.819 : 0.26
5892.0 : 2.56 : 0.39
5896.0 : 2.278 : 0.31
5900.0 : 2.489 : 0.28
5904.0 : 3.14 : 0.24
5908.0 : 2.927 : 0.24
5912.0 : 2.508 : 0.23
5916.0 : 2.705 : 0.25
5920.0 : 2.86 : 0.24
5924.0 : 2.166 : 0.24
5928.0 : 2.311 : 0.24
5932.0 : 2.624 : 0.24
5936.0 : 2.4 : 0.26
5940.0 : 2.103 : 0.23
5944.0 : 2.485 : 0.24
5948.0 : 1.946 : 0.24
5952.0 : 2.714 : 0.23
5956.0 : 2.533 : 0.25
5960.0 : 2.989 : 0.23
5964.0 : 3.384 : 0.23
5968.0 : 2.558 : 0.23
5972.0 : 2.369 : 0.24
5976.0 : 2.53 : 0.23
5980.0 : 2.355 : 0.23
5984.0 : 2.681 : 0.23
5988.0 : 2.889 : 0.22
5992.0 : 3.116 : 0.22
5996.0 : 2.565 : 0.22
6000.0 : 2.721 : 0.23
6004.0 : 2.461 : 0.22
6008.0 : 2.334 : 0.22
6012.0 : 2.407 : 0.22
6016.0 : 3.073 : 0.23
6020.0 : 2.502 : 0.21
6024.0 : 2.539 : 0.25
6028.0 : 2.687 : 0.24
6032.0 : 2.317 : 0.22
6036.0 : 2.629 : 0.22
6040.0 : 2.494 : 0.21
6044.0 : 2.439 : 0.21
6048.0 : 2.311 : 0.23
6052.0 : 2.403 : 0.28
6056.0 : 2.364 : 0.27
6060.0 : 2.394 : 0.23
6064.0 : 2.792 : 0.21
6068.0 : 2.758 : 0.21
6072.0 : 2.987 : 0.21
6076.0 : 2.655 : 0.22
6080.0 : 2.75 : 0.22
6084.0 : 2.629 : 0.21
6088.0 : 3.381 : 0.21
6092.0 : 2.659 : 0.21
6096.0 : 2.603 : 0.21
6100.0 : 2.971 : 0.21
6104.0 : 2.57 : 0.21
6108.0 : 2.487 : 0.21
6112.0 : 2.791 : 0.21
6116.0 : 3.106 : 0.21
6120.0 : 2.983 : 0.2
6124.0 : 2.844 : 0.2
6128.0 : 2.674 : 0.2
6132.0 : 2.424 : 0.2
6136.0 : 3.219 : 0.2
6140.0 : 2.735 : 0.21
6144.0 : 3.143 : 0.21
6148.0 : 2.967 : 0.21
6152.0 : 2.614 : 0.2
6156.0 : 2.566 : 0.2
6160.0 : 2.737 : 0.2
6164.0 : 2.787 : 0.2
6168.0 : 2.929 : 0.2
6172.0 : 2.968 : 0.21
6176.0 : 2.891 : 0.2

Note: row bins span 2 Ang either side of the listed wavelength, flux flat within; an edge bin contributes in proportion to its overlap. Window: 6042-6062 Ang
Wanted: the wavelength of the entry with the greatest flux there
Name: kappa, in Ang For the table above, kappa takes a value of 6044.0 Ang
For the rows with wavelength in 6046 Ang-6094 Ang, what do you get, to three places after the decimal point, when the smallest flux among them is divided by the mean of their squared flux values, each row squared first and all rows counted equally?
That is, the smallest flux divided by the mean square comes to 0.320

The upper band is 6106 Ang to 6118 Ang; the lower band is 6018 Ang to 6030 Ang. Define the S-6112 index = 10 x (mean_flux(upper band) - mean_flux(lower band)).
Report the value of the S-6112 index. 2.2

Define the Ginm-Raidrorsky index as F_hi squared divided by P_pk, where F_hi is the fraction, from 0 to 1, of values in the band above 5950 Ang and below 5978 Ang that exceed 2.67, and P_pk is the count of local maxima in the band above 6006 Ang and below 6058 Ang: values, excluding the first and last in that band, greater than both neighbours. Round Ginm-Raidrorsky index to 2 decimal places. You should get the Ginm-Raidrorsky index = 0.05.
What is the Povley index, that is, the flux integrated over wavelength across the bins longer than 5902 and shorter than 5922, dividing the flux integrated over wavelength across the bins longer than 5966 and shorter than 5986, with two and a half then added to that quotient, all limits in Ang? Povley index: 3.38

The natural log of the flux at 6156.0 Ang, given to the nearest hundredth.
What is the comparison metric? 0.94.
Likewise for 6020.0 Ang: 0.92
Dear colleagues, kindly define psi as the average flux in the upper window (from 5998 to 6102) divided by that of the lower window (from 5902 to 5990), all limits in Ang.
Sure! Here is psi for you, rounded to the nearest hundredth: 1.01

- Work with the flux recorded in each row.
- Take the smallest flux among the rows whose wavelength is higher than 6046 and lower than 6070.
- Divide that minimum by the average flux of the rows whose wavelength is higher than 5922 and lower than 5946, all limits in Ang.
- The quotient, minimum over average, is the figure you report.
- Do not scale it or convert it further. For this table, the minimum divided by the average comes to 0.984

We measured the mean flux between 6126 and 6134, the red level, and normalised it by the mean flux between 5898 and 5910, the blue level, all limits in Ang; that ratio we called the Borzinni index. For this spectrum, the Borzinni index 0.89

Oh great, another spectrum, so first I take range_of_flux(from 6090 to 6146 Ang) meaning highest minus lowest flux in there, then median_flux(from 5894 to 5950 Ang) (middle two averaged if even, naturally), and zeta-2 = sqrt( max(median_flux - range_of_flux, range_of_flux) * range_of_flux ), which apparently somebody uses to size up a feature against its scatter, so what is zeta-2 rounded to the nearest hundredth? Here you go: 1.16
